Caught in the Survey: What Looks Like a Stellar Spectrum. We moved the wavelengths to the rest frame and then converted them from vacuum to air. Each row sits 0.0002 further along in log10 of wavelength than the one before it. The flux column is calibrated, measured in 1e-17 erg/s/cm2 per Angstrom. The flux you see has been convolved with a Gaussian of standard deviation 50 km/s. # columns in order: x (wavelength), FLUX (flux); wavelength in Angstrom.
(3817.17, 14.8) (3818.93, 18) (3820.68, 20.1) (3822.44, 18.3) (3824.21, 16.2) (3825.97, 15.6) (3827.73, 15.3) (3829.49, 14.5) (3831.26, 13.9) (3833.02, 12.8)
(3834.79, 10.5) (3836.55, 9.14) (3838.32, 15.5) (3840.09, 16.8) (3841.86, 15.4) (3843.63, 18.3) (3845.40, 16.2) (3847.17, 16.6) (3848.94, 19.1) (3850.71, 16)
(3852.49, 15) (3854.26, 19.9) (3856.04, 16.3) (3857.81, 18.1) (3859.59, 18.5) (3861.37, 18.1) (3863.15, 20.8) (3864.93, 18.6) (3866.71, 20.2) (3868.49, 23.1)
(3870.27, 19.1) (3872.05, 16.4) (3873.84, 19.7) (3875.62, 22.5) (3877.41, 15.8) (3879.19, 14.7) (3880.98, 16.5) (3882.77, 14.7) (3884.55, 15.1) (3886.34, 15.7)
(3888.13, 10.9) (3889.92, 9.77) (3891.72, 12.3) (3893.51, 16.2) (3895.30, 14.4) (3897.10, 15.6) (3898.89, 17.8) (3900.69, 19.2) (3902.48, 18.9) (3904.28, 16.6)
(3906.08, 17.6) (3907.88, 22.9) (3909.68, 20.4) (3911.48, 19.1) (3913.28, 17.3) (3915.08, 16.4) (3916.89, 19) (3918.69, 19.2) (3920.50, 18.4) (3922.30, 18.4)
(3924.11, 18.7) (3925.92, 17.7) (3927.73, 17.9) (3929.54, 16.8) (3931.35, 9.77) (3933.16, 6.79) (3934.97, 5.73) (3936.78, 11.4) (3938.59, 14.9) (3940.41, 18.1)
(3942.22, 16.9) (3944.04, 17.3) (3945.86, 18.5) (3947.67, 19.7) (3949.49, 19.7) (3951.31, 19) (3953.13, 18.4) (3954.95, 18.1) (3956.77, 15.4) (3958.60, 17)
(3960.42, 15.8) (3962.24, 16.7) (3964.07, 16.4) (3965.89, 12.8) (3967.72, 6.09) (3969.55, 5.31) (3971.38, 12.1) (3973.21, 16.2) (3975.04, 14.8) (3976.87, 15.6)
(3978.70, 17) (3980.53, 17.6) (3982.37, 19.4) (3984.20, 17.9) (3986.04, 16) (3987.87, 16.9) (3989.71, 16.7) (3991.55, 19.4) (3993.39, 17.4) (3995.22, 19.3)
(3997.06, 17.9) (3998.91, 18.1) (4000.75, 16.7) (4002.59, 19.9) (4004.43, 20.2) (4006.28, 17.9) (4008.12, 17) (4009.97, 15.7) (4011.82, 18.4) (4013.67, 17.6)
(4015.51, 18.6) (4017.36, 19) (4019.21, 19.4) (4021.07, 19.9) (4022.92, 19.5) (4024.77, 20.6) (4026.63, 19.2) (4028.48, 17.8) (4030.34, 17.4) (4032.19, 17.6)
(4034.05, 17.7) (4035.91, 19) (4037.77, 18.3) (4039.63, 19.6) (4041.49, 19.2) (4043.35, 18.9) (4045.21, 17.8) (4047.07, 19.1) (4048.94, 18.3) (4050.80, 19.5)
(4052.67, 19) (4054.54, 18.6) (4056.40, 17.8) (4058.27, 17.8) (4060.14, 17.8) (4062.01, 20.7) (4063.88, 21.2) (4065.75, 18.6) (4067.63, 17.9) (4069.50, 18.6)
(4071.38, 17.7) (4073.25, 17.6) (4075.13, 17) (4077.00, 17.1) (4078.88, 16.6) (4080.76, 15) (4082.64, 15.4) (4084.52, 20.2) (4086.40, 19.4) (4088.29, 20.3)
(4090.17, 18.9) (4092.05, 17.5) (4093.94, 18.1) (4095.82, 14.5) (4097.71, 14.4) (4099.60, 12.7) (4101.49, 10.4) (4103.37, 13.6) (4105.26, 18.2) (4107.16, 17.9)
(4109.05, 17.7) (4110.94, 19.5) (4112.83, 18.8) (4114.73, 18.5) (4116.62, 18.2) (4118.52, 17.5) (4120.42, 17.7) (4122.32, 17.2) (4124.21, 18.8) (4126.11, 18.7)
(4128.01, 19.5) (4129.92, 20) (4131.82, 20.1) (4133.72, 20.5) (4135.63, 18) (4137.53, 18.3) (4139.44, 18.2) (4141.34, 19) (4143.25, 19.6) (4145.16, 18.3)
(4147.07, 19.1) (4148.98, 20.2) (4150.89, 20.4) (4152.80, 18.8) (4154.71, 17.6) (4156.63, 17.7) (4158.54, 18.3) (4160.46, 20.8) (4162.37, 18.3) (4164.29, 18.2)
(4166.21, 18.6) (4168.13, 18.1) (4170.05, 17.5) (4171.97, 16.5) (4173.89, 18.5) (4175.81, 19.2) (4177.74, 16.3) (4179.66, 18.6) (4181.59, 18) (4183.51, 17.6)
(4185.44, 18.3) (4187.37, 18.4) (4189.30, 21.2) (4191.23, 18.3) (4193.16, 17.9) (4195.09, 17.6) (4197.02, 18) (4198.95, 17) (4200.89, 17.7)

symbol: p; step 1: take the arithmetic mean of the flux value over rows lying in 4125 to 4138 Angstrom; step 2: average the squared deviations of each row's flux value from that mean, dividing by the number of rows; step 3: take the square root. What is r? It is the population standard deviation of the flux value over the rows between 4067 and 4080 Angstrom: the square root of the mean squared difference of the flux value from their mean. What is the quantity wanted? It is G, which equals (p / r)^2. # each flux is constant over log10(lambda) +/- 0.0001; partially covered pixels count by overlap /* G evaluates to 2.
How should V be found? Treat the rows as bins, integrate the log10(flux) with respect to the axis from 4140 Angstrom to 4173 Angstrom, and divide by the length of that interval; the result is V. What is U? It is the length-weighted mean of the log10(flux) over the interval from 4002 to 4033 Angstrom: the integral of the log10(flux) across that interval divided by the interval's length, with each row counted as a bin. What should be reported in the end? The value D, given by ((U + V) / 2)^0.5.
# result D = 1.13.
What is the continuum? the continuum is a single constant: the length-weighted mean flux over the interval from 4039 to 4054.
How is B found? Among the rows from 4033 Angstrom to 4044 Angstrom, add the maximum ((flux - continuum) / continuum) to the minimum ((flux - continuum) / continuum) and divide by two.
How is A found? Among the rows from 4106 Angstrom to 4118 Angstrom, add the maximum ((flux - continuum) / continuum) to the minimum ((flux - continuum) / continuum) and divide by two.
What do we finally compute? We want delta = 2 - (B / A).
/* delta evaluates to 1.2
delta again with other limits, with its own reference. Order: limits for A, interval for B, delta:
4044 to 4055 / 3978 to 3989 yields -2.8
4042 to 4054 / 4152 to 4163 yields 3.2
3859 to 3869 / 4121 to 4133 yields 2.1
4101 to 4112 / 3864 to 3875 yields 2.2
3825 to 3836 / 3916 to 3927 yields 1.9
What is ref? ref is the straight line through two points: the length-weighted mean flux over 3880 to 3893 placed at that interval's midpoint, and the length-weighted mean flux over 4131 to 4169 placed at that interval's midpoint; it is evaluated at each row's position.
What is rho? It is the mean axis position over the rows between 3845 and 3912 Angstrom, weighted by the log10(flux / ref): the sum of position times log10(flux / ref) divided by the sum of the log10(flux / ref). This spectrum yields 3874.6 Angstrom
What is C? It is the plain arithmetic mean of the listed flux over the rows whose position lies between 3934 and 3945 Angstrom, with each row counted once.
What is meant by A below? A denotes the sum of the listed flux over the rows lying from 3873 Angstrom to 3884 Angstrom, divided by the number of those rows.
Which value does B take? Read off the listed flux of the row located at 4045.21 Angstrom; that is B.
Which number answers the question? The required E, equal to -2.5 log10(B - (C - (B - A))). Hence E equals -1.57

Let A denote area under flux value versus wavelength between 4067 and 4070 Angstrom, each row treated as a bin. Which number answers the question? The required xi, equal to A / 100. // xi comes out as 0.55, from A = 55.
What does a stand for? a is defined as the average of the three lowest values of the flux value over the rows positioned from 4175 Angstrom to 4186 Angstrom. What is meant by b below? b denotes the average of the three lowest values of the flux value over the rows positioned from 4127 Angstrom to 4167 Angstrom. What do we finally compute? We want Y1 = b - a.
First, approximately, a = 17.3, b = 18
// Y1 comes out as 0.5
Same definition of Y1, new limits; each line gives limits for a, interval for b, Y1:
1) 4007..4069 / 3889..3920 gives -4.5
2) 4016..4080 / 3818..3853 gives -6.1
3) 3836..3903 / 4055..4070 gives 7.9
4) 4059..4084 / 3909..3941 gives -8.2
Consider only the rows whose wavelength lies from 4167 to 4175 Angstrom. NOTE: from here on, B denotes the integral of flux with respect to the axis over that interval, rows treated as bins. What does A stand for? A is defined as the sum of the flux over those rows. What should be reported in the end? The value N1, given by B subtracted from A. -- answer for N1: -71.1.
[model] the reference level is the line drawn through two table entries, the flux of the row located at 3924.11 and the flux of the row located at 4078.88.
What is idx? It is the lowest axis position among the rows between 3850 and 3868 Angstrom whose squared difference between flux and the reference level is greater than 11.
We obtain 3850.71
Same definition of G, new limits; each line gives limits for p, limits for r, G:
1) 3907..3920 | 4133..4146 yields 5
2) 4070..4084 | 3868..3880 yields 0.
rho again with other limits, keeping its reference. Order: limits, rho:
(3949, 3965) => 3954.4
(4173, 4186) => 4180.2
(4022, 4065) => 4042.6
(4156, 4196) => 4178.3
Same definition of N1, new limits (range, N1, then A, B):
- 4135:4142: -55.2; 73.5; 129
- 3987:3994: -52.8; 70.4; 123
